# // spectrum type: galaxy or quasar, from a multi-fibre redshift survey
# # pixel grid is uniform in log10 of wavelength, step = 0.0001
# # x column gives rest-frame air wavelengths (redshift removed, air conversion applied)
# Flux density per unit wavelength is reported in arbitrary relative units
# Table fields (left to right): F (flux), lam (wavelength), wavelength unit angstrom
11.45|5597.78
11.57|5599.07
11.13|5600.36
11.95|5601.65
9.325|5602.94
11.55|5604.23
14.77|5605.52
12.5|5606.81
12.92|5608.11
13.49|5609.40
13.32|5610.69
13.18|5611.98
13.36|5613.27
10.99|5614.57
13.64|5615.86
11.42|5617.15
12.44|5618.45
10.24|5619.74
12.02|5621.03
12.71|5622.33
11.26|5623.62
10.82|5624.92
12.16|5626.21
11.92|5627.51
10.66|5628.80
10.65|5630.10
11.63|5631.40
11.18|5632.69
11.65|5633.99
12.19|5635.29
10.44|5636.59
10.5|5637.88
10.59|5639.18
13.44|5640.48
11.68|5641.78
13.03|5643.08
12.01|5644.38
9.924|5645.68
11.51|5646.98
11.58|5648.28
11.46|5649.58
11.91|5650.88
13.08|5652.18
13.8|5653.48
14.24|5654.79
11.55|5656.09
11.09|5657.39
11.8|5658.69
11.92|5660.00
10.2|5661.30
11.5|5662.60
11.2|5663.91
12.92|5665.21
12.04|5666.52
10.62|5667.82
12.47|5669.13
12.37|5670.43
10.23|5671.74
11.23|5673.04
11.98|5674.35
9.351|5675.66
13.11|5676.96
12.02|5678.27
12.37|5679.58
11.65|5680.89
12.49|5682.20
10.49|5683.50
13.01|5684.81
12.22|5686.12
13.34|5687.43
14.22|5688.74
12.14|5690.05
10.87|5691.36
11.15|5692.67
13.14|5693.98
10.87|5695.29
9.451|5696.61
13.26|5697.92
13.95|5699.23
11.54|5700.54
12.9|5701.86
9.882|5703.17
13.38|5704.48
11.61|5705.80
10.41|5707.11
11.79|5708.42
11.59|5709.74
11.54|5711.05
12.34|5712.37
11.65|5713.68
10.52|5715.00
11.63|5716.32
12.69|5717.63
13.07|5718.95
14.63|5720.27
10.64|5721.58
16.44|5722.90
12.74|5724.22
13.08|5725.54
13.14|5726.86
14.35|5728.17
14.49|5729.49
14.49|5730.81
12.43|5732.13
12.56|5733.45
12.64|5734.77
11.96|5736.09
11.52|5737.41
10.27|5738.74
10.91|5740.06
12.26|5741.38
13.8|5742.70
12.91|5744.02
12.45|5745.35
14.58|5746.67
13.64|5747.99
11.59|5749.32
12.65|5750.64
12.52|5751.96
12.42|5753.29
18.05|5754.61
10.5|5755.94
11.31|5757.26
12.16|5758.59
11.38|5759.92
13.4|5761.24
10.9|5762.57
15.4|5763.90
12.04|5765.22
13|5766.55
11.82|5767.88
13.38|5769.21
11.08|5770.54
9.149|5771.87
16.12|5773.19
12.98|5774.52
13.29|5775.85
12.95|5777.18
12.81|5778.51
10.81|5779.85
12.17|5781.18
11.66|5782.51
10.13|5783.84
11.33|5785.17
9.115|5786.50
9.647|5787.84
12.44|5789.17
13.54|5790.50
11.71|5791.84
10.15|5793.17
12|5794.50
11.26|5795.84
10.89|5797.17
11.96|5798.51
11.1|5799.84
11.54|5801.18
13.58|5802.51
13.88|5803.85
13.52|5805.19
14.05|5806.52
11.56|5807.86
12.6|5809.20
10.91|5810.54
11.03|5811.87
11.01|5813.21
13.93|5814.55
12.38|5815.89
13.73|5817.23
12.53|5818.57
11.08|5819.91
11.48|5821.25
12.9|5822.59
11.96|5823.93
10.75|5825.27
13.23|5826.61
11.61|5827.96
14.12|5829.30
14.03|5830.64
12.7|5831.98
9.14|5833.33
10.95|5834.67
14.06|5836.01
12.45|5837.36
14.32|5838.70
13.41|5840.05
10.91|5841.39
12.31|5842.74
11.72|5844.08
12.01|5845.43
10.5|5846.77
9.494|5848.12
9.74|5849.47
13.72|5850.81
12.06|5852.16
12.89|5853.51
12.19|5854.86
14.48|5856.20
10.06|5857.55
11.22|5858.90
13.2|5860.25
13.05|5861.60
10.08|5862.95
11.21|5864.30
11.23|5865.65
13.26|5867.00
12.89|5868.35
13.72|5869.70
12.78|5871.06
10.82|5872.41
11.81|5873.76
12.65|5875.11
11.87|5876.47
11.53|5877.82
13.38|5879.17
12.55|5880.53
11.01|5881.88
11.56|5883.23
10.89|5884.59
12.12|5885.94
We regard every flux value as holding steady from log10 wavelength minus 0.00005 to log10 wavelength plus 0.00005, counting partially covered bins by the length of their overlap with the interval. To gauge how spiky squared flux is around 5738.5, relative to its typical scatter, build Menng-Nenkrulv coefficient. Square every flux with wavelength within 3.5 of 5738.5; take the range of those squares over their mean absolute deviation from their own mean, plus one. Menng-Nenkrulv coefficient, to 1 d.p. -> 4.1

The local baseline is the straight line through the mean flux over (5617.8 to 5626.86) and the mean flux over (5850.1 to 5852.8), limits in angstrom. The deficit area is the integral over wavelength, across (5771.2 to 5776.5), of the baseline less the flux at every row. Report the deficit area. -2.2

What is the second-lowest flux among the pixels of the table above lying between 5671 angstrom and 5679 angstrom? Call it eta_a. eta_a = 10.23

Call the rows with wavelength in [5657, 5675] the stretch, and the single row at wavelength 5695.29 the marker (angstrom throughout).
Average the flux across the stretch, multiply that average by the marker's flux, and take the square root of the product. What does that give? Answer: 11.2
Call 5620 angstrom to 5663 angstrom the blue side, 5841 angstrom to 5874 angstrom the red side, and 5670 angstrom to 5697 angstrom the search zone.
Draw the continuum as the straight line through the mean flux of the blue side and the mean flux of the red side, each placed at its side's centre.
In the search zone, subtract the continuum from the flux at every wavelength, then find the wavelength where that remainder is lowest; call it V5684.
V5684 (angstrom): 5675.66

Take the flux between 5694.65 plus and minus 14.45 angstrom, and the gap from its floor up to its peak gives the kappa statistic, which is 4.8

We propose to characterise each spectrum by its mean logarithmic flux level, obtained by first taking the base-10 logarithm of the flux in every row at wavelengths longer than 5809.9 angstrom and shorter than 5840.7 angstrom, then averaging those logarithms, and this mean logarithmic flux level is 1.09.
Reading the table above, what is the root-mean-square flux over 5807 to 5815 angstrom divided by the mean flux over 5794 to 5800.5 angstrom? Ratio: 1.04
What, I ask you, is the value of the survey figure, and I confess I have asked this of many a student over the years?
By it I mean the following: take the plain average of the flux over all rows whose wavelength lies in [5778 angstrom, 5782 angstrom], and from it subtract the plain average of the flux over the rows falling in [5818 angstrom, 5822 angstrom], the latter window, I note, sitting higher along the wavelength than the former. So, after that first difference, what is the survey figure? 0.2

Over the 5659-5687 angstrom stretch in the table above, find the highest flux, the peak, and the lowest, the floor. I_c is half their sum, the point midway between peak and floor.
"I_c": 11.2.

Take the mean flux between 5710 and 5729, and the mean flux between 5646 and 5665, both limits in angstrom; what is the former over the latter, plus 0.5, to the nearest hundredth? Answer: 1.57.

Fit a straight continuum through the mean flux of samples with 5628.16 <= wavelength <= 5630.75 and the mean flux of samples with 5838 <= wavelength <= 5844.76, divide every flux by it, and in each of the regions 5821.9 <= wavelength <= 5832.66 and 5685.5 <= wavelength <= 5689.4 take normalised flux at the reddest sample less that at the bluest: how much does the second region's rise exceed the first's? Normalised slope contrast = 0.20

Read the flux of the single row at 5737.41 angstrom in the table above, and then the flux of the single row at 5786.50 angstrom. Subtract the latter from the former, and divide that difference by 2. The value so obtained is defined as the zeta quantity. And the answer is 1.2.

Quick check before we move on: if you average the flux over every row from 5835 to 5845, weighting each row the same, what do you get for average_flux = 12.7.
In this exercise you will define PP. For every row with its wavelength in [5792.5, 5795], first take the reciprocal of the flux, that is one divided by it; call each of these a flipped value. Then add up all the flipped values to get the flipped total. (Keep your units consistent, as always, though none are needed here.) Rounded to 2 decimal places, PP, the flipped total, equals 0.18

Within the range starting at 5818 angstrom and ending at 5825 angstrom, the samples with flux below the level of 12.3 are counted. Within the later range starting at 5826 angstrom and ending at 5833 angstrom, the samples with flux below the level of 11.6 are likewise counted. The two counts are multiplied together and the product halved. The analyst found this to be 0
